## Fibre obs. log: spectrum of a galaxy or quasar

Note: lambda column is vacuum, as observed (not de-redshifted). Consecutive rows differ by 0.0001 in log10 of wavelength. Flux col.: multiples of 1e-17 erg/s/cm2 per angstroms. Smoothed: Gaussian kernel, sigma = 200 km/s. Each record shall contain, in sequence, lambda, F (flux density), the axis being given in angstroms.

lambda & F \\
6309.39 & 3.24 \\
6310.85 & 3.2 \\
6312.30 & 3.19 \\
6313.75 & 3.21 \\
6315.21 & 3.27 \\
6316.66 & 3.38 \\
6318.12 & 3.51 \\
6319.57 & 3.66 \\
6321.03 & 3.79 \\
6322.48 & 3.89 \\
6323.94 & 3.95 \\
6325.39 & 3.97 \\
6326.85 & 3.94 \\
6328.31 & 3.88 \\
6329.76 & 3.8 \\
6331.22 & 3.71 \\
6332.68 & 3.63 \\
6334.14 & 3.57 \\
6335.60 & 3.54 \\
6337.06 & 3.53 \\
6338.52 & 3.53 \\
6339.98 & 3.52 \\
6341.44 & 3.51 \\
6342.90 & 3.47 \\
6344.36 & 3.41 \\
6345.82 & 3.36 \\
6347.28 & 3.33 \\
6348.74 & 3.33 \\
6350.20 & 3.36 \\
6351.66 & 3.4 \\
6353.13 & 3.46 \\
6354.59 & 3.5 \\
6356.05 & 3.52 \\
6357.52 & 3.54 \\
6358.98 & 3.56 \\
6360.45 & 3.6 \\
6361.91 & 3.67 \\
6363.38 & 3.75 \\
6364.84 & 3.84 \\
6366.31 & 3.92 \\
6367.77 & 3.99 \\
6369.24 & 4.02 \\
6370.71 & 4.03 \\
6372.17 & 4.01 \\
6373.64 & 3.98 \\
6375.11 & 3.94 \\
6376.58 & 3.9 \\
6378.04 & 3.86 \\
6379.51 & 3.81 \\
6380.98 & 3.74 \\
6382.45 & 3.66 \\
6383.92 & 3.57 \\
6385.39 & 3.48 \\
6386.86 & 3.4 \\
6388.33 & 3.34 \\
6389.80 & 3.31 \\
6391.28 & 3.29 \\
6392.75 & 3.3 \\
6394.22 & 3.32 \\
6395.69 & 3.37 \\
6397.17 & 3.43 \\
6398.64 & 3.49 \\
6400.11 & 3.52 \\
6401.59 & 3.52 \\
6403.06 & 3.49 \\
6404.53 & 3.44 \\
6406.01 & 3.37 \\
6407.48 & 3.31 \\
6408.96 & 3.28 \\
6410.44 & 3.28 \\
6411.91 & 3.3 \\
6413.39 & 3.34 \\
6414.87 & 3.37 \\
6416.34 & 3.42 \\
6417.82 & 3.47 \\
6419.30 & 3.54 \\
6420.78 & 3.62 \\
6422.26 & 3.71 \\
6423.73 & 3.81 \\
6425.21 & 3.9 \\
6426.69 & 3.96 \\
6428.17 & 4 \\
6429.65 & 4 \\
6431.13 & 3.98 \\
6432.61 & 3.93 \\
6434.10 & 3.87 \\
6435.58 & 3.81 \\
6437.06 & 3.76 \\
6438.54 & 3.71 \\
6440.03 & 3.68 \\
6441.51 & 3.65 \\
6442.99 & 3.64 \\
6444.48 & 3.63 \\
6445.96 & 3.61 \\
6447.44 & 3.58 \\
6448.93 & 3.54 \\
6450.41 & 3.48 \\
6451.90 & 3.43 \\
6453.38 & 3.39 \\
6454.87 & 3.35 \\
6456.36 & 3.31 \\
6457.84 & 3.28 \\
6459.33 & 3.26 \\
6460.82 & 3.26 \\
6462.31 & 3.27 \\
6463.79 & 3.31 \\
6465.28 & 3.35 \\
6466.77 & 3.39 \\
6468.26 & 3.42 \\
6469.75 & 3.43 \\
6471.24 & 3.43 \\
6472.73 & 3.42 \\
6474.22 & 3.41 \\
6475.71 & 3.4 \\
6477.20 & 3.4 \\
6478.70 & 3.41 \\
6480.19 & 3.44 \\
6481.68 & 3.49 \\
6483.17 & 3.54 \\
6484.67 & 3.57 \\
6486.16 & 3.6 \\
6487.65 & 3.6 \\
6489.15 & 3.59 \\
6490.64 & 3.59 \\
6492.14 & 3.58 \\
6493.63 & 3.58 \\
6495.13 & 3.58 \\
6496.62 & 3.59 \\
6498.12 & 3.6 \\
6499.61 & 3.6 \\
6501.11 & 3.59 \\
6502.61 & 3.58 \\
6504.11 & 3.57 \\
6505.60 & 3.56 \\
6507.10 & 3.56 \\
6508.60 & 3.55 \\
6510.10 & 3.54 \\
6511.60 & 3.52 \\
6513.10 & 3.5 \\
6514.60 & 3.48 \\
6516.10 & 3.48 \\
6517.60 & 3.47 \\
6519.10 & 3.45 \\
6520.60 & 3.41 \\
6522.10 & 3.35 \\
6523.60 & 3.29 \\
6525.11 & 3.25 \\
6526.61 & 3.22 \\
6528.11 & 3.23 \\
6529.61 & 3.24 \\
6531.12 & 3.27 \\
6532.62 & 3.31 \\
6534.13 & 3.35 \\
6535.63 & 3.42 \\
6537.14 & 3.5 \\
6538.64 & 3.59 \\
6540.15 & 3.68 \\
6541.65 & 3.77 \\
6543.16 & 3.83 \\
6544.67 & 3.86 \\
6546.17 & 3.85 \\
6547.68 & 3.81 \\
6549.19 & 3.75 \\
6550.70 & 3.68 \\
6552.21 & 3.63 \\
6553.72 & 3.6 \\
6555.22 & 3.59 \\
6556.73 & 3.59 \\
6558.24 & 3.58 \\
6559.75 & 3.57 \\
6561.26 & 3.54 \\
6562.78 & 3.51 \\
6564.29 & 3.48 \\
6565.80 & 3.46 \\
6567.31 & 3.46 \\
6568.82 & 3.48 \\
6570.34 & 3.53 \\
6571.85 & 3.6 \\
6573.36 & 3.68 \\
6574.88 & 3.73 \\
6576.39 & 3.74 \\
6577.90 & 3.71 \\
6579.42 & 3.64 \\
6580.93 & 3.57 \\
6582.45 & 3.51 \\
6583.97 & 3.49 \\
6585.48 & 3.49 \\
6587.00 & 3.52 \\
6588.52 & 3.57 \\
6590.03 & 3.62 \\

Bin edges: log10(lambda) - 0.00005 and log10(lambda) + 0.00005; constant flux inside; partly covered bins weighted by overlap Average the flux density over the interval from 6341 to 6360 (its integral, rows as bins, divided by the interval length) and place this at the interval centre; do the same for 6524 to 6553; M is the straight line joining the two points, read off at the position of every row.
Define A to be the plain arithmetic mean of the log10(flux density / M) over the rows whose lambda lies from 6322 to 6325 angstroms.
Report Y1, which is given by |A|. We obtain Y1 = 0.058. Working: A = 0.058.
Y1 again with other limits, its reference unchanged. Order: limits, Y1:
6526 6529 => 0.039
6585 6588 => 0.007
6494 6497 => 0.009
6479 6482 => 0.005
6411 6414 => 0.020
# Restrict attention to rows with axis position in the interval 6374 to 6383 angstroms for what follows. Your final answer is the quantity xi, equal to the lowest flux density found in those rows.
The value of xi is 3.66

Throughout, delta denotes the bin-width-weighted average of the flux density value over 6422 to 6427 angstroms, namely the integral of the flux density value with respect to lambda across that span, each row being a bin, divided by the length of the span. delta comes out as 3.9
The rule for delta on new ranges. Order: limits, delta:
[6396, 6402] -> 3.5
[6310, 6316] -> 3.2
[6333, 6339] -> 3.5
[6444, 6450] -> 3.6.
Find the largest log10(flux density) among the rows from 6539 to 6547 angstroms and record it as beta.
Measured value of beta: 0.587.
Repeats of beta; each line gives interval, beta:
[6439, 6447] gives 0.566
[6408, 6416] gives 0.528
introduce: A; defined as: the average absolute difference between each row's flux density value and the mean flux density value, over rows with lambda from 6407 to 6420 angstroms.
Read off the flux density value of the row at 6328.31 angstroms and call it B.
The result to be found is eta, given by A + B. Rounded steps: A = 0.07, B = 3.88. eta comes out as 4.0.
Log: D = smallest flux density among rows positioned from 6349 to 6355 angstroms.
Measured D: 3.36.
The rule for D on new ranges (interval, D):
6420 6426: 3.62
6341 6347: 3.36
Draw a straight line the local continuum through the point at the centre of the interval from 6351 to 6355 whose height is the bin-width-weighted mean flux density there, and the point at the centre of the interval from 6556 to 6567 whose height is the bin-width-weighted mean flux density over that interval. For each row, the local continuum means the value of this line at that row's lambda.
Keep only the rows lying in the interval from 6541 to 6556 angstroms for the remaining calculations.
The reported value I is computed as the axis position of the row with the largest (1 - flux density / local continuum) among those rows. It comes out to 6555.22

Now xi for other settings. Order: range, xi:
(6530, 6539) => 3.27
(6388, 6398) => 3.29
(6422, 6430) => 3.71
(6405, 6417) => 3.28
